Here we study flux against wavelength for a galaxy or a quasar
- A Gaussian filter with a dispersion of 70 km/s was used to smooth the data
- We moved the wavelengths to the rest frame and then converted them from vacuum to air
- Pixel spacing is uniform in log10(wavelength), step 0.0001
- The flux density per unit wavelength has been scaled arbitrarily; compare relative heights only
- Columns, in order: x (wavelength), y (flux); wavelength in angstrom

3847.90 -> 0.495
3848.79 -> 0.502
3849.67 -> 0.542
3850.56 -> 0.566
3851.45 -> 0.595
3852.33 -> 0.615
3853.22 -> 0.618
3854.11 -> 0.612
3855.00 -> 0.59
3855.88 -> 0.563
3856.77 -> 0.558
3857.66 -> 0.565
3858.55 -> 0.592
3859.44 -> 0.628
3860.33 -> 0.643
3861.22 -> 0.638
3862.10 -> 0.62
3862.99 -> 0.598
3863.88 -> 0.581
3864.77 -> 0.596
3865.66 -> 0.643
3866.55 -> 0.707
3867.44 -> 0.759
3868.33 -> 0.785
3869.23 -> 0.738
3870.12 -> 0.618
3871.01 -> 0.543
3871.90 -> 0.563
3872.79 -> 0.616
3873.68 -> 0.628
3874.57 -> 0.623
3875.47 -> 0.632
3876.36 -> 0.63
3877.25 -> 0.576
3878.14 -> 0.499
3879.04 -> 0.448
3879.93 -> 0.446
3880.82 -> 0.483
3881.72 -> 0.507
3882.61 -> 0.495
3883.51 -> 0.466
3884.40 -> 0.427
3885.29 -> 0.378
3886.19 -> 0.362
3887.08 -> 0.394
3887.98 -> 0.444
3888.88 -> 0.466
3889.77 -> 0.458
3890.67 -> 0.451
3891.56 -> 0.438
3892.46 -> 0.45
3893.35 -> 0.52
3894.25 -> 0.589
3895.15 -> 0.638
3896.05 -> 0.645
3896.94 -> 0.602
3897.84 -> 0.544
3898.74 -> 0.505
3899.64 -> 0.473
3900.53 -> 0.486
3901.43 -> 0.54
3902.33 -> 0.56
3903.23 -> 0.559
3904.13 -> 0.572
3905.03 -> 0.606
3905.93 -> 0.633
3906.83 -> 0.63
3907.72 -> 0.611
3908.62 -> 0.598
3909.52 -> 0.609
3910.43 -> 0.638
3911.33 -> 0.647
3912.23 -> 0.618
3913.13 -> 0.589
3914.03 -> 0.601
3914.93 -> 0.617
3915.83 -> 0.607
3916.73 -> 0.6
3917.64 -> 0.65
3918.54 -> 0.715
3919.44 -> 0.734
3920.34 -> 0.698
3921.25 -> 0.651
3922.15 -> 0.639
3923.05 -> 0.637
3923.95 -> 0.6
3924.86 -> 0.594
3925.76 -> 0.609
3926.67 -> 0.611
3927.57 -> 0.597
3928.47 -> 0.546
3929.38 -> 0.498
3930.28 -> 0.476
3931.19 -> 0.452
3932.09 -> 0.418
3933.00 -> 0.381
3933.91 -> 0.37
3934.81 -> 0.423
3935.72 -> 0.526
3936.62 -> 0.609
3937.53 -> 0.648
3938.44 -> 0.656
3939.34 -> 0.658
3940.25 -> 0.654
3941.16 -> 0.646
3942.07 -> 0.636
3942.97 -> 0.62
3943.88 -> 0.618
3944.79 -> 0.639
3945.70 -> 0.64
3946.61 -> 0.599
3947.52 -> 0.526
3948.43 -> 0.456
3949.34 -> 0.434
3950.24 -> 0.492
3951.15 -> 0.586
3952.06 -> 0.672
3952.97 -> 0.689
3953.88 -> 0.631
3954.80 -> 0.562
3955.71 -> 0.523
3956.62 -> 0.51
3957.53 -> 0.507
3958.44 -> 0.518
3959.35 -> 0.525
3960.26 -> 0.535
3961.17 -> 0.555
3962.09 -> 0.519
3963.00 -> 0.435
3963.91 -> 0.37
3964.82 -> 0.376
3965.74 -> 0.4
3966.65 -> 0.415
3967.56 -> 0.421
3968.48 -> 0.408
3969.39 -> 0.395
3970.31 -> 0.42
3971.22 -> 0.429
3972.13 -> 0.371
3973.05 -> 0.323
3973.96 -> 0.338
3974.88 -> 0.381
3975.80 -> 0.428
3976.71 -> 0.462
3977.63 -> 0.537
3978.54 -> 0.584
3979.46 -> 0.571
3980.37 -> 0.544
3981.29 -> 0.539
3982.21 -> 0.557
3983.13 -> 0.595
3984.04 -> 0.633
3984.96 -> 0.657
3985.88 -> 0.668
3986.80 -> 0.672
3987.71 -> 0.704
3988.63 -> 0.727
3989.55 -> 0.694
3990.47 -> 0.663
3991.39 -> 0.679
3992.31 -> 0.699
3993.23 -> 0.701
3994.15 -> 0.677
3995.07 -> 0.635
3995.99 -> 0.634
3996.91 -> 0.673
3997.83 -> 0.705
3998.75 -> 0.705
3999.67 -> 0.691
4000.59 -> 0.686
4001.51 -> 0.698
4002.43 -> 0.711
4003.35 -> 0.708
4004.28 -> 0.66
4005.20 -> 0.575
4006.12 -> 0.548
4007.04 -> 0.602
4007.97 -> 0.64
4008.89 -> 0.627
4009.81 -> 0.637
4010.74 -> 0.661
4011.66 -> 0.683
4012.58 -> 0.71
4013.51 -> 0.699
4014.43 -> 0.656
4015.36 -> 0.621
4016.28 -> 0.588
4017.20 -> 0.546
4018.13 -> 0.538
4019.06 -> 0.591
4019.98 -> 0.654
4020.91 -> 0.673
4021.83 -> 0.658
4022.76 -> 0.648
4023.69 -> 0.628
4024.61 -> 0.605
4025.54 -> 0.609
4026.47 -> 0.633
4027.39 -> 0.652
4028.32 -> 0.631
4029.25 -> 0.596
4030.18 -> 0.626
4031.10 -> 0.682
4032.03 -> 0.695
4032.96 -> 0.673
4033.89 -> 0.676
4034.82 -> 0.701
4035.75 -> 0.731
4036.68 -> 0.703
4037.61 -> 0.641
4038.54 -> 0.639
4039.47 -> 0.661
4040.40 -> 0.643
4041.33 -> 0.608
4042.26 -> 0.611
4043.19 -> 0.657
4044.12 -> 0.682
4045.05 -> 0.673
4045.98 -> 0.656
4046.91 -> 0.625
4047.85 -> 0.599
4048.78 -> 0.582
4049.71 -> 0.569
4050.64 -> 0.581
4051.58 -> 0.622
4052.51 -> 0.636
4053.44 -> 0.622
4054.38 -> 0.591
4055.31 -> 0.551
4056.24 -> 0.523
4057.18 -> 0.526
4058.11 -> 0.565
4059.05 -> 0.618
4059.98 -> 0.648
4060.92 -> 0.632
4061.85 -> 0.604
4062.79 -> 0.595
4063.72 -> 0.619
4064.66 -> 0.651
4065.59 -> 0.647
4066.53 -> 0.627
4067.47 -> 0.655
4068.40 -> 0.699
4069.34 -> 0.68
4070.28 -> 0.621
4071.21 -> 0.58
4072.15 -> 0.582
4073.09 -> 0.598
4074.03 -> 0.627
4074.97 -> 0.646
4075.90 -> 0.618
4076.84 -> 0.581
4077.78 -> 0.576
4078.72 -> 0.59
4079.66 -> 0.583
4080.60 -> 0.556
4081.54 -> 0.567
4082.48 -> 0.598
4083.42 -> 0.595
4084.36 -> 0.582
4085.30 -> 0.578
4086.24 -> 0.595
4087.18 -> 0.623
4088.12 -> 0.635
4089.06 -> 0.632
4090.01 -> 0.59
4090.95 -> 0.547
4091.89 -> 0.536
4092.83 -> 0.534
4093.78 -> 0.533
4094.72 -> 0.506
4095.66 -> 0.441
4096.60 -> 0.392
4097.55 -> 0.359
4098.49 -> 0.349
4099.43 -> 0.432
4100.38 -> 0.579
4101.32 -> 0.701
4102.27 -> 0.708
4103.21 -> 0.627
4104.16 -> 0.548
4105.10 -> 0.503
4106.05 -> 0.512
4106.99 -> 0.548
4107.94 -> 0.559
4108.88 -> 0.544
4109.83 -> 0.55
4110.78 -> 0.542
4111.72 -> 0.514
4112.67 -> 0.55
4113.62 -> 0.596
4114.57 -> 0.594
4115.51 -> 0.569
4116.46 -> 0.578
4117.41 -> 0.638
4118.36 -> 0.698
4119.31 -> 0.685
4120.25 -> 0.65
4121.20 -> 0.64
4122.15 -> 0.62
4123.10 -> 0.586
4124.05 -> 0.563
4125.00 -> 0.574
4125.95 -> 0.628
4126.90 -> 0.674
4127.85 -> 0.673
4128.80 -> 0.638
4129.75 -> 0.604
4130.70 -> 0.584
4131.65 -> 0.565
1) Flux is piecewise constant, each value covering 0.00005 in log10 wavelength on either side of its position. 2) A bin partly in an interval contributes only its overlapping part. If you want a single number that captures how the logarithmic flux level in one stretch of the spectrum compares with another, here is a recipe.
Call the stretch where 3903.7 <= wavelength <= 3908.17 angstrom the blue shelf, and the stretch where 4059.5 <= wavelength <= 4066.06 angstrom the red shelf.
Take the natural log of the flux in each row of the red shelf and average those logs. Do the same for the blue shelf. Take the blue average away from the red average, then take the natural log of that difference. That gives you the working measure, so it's -3.6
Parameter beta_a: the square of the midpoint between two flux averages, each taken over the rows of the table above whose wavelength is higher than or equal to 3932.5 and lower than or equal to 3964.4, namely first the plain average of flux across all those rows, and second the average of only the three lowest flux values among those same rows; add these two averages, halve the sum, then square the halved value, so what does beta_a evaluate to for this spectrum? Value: 0.21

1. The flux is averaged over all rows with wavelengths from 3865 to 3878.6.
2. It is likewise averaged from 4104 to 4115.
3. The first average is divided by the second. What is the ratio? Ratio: 1.2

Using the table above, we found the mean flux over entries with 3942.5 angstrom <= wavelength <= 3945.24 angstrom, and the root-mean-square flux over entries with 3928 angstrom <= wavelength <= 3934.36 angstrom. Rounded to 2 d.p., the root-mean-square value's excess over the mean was -0.17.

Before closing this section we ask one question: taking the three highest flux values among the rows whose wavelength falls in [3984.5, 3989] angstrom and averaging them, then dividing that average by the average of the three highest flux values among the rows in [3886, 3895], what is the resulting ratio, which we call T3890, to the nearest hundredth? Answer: 1.34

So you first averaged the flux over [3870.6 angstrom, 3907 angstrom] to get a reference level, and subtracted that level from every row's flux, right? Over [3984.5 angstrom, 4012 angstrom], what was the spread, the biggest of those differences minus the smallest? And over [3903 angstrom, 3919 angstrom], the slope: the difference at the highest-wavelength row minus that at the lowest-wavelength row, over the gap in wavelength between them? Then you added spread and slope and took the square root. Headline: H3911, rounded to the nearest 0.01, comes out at 0.43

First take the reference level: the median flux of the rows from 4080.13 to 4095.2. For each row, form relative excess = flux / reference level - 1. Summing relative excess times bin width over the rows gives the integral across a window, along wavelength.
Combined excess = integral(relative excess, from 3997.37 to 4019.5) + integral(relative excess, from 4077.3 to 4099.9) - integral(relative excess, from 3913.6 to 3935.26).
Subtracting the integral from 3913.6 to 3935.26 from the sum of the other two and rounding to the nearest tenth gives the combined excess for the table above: 1.2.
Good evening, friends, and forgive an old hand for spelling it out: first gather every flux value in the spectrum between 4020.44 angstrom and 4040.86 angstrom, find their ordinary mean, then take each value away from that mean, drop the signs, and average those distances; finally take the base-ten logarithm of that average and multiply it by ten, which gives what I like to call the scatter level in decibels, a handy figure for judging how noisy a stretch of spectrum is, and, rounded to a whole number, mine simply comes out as -16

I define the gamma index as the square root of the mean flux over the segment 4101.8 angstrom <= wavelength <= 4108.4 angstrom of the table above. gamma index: 0.756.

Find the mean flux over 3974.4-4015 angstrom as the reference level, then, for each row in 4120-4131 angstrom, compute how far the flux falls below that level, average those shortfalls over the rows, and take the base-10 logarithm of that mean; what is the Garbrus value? -1.8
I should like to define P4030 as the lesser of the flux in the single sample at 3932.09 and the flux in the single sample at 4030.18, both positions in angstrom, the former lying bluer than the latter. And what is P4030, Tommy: 0.42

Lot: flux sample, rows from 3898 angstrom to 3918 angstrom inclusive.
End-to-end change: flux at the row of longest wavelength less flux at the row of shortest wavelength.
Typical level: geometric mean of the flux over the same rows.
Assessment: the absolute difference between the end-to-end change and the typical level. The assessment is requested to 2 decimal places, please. 0.44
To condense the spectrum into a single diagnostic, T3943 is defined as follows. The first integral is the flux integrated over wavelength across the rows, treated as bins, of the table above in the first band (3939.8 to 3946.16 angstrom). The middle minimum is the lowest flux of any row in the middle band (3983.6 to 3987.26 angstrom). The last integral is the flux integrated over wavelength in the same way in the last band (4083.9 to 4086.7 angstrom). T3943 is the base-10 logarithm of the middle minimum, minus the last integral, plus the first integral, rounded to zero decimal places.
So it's 2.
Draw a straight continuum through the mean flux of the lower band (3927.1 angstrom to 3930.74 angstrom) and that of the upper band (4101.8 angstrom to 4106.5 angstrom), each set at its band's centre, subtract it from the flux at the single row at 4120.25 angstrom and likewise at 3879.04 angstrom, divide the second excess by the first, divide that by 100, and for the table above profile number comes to -0.01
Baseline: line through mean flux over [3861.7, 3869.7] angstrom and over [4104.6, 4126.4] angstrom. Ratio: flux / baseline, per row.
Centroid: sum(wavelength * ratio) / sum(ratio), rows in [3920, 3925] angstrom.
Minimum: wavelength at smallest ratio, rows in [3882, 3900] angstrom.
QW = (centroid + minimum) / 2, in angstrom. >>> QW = 3904.4 angstrom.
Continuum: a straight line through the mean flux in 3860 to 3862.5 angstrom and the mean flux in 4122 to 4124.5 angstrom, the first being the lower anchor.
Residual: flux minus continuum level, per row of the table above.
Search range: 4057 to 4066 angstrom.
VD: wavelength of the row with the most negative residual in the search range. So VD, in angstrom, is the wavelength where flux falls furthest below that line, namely 4057.18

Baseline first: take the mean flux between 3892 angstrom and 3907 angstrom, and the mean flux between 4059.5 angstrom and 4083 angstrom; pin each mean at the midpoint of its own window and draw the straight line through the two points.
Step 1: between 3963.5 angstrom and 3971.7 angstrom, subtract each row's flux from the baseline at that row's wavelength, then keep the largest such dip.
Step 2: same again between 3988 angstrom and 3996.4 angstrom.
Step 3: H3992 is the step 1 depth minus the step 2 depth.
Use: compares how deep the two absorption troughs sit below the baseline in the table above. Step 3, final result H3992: 0.25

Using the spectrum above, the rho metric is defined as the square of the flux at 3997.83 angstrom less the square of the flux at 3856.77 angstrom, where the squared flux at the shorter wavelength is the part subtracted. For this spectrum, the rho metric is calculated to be 0.19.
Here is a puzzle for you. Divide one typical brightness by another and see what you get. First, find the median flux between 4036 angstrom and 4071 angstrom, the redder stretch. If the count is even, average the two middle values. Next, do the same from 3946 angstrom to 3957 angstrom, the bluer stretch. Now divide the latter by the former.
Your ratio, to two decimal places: 0.87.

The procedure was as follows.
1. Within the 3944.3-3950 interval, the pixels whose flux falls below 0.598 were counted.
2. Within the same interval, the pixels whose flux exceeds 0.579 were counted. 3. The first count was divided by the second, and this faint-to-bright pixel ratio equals 1.0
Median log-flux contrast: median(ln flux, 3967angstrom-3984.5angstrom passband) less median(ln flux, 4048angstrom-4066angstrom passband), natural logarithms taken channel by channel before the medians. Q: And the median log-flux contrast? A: -0.34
